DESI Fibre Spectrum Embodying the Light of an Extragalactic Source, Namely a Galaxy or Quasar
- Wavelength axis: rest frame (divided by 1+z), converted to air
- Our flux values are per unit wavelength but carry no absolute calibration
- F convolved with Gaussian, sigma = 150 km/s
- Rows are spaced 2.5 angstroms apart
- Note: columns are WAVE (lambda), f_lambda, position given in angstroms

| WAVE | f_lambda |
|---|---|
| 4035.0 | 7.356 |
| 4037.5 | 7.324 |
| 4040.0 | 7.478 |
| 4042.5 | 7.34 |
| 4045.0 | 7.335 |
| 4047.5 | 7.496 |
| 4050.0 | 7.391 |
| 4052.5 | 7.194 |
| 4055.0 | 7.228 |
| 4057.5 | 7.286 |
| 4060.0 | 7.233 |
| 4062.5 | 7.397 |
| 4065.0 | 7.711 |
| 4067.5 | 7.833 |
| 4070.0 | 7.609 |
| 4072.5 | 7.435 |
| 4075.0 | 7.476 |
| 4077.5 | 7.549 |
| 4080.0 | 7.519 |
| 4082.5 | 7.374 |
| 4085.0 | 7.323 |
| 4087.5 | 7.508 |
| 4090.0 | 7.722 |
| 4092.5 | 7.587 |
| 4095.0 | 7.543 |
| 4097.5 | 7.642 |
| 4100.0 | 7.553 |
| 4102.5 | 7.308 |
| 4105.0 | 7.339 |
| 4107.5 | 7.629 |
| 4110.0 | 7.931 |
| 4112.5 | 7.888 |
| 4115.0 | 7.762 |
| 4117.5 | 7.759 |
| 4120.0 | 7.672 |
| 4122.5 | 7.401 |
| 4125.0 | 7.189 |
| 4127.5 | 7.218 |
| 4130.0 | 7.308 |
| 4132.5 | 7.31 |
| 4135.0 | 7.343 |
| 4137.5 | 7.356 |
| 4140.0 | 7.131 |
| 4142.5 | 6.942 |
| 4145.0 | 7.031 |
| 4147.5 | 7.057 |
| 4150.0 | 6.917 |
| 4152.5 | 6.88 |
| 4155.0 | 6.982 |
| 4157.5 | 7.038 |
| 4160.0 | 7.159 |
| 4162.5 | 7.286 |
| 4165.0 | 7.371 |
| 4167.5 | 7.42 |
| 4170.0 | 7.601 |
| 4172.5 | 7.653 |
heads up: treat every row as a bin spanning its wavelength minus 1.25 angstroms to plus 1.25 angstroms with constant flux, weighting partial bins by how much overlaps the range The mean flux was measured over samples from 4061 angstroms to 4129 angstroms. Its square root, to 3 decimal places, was 2.748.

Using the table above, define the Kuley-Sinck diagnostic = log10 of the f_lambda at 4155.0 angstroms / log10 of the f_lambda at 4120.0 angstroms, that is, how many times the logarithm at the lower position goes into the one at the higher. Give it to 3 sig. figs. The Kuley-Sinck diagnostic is 0.954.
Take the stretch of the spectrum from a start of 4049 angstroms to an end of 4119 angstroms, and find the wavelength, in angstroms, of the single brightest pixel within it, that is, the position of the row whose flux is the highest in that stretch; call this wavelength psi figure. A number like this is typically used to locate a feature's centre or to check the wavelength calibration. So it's 4110.0 angstroms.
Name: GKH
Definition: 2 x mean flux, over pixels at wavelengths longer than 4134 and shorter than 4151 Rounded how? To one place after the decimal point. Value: 14.2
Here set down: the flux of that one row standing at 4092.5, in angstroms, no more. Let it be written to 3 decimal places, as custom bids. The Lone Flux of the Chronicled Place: 7.587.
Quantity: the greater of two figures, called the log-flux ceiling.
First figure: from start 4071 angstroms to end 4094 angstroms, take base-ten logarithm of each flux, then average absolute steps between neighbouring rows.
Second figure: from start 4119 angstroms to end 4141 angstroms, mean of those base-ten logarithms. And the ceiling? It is 0.865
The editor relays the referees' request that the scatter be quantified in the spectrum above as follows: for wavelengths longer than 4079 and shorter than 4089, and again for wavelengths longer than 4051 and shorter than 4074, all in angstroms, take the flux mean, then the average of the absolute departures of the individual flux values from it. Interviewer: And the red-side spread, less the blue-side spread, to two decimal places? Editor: -0.11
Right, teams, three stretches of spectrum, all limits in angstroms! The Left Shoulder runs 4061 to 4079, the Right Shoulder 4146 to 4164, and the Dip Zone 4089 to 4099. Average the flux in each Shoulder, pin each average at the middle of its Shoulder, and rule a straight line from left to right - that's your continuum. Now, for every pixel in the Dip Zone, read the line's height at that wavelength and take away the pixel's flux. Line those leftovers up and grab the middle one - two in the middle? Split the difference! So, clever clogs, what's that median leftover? -0.20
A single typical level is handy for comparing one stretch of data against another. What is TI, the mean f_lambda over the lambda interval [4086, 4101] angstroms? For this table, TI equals 7.59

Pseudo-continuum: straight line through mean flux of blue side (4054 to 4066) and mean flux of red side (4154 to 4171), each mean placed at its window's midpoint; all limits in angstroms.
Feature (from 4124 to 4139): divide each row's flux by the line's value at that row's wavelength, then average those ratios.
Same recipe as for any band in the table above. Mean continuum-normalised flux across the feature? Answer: 0.999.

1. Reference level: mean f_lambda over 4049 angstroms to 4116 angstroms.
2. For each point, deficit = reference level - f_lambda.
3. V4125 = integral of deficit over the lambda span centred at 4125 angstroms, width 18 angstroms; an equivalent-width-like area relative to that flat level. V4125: 1.9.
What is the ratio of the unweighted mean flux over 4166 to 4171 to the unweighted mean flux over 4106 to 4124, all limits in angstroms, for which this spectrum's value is 0.973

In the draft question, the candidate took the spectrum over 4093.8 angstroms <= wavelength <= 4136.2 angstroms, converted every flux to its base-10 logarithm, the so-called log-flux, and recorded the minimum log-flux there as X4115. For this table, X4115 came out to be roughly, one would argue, 0.857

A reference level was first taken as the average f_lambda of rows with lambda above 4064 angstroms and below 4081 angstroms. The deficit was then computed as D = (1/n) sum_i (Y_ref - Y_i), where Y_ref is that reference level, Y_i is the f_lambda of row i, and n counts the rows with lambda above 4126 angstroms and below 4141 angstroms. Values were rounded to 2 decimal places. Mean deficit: 0.31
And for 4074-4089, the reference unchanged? 0.13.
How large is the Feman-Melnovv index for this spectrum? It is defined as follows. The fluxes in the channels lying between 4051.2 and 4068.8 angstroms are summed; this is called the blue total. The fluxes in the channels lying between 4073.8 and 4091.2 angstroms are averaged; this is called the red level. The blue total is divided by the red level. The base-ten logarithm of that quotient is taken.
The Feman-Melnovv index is 0.840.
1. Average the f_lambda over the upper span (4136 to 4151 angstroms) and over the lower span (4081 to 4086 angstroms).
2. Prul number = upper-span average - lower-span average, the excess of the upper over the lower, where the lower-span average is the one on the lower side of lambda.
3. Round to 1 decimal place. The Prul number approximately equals -0.3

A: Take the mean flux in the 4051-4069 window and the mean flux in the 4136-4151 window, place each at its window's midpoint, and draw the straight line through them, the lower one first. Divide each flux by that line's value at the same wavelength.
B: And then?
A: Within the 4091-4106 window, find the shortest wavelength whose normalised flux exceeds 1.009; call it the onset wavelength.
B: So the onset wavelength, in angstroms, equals 4092.5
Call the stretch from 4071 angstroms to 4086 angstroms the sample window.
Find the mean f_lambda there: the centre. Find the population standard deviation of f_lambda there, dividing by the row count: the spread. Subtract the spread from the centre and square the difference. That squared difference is 54.3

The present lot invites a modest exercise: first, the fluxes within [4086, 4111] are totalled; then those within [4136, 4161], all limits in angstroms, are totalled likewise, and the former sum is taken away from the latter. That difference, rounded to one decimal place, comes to -5.3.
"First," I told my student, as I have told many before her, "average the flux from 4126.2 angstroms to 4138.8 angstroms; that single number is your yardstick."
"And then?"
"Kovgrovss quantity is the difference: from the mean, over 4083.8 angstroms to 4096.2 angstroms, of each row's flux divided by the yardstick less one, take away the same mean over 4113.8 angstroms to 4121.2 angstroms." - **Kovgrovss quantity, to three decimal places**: -0.027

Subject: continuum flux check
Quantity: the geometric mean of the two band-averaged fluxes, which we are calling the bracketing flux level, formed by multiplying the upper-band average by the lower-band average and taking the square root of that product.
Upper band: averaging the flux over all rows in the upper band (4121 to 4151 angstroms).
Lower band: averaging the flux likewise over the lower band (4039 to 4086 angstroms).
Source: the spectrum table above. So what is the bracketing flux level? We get 7.31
